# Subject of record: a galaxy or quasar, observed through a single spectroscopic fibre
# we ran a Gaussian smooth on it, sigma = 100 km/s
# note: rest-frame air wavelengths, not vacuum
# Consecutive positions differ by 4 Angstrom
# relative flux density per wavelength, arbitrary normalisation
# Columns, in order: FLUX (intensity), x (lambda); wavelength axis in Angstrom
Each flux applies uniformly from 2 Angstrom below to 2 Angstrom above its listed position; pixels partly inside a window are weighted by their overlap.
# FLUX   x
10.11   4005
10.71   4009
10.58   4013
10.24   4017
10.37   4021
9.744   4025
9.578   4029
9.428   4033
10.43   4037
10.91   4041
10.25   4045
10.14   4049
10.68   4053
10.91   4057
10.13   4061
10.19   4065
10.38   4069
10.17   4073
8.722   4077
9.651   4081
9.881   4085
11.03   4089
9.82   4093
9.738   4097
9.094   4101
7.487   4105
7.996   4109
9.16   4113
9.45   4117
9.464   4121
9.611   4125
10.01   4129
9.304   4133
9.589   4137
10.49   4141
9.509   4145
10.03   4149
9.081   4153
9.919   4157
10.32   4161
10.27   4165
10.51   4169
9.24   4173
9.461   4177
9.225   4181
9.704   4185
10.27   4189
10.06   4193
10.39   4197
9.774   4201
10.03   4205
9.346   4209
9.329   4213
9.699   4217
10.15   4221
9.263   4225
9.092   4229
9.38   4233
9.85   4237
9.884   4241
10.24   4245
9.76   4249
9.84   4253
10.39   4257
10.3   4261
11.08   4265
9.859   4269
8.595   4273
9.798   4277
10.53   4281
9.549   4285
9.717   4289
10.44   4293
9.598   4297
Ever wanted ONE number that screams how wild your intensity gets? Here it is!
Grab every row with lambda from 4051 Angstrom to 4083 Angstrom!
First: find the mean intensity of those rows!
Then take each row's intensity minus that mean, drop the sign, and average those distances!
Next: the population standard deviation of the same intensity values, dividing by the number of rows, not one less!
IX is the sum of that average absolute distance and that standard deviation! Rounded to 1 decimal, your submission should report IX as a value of 1.1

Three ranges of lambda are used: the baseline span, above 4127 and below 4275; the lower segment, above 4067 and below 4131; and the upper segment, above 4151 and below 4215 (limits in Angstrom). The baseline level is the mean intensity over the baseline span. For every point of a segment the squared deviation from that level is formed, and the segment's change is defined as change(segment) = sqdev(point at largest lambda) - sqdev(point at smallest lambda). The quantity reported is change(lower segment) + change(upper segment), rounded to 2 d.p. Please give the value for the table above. -0.58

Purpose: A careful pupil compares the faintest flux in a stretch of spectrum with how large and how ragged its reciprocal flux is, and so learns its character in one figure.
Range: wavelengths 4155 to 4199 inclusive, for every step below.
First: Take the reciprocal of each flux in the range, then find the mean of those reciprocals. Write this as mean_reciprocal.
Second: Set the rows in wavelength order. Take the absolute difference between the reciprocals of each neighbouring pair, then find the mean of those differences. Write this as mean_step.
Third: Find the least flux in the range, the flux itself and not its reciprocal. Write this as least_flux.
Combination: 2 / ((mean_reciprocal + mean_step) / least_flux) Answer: 176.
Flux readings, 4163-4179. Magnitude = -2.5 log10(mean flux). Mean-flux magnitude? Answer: -2.49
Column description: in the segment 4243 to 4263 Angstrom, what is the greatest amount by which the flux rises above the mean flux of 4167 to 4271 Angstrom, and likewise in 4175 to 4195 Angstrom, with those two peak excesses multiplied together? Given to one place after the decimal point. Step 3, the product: 0.2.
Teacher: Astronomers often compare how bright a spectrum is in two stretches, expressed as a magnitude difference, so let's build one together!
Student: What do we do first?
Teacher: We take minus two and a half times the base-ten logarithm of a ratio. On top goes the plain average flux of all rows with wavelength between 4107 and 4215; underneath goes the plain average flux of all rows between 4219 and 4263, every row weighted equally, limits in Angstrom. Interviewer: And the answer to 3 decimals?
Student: 0.016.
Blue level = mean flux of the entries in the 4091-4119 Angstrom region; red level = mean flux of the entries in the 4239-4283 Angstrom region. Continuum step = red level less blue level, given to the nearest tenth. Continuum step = 1.1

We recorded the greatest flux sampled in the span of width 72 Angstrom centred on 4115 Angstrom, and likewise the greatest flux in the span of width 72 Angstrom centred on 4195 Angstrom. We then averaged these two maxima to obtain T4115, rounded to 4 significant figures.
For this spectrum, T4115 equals 10.77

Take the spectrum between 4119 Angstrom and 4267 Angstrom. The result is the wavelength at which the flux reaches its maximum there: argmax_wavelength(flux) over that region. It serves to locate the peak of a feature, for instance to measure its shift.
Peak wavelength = 4265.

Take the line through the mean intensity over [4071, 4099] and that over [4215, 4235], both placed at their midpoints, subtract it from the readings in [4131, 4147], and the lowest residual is -0.4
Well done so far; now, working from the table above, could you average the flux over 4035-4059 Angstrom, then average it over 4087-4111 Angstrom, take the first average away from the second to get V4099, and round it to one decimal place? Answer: -1.4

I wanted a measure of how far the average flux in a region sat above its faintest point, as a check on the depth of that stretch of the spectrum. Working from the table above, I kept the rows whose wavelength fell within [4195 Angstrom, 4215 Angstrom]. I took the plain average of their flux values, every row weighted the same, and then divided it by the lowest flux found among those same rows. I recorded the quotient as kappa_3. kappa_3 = 1.05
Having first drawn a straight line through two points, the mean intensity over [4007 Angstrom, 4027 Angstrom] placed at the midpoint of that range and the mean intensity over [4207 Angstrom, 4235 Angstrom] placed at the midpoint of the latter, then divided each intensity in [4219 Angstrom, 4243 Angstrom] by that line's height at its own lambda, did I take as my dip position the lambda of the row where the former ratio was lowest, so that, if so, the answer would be 4229 Angstrom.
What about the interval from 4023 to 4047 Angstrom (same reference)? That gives 4033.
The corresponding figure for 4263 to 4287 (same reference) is 4273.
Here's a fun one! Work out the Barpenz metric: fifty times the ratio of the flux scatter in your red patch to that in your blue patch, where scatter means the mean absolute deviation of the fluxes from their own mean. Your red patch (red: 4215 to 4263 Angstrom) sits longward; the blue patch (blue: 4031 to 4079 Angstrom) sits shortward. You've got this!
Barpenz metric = 39.9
